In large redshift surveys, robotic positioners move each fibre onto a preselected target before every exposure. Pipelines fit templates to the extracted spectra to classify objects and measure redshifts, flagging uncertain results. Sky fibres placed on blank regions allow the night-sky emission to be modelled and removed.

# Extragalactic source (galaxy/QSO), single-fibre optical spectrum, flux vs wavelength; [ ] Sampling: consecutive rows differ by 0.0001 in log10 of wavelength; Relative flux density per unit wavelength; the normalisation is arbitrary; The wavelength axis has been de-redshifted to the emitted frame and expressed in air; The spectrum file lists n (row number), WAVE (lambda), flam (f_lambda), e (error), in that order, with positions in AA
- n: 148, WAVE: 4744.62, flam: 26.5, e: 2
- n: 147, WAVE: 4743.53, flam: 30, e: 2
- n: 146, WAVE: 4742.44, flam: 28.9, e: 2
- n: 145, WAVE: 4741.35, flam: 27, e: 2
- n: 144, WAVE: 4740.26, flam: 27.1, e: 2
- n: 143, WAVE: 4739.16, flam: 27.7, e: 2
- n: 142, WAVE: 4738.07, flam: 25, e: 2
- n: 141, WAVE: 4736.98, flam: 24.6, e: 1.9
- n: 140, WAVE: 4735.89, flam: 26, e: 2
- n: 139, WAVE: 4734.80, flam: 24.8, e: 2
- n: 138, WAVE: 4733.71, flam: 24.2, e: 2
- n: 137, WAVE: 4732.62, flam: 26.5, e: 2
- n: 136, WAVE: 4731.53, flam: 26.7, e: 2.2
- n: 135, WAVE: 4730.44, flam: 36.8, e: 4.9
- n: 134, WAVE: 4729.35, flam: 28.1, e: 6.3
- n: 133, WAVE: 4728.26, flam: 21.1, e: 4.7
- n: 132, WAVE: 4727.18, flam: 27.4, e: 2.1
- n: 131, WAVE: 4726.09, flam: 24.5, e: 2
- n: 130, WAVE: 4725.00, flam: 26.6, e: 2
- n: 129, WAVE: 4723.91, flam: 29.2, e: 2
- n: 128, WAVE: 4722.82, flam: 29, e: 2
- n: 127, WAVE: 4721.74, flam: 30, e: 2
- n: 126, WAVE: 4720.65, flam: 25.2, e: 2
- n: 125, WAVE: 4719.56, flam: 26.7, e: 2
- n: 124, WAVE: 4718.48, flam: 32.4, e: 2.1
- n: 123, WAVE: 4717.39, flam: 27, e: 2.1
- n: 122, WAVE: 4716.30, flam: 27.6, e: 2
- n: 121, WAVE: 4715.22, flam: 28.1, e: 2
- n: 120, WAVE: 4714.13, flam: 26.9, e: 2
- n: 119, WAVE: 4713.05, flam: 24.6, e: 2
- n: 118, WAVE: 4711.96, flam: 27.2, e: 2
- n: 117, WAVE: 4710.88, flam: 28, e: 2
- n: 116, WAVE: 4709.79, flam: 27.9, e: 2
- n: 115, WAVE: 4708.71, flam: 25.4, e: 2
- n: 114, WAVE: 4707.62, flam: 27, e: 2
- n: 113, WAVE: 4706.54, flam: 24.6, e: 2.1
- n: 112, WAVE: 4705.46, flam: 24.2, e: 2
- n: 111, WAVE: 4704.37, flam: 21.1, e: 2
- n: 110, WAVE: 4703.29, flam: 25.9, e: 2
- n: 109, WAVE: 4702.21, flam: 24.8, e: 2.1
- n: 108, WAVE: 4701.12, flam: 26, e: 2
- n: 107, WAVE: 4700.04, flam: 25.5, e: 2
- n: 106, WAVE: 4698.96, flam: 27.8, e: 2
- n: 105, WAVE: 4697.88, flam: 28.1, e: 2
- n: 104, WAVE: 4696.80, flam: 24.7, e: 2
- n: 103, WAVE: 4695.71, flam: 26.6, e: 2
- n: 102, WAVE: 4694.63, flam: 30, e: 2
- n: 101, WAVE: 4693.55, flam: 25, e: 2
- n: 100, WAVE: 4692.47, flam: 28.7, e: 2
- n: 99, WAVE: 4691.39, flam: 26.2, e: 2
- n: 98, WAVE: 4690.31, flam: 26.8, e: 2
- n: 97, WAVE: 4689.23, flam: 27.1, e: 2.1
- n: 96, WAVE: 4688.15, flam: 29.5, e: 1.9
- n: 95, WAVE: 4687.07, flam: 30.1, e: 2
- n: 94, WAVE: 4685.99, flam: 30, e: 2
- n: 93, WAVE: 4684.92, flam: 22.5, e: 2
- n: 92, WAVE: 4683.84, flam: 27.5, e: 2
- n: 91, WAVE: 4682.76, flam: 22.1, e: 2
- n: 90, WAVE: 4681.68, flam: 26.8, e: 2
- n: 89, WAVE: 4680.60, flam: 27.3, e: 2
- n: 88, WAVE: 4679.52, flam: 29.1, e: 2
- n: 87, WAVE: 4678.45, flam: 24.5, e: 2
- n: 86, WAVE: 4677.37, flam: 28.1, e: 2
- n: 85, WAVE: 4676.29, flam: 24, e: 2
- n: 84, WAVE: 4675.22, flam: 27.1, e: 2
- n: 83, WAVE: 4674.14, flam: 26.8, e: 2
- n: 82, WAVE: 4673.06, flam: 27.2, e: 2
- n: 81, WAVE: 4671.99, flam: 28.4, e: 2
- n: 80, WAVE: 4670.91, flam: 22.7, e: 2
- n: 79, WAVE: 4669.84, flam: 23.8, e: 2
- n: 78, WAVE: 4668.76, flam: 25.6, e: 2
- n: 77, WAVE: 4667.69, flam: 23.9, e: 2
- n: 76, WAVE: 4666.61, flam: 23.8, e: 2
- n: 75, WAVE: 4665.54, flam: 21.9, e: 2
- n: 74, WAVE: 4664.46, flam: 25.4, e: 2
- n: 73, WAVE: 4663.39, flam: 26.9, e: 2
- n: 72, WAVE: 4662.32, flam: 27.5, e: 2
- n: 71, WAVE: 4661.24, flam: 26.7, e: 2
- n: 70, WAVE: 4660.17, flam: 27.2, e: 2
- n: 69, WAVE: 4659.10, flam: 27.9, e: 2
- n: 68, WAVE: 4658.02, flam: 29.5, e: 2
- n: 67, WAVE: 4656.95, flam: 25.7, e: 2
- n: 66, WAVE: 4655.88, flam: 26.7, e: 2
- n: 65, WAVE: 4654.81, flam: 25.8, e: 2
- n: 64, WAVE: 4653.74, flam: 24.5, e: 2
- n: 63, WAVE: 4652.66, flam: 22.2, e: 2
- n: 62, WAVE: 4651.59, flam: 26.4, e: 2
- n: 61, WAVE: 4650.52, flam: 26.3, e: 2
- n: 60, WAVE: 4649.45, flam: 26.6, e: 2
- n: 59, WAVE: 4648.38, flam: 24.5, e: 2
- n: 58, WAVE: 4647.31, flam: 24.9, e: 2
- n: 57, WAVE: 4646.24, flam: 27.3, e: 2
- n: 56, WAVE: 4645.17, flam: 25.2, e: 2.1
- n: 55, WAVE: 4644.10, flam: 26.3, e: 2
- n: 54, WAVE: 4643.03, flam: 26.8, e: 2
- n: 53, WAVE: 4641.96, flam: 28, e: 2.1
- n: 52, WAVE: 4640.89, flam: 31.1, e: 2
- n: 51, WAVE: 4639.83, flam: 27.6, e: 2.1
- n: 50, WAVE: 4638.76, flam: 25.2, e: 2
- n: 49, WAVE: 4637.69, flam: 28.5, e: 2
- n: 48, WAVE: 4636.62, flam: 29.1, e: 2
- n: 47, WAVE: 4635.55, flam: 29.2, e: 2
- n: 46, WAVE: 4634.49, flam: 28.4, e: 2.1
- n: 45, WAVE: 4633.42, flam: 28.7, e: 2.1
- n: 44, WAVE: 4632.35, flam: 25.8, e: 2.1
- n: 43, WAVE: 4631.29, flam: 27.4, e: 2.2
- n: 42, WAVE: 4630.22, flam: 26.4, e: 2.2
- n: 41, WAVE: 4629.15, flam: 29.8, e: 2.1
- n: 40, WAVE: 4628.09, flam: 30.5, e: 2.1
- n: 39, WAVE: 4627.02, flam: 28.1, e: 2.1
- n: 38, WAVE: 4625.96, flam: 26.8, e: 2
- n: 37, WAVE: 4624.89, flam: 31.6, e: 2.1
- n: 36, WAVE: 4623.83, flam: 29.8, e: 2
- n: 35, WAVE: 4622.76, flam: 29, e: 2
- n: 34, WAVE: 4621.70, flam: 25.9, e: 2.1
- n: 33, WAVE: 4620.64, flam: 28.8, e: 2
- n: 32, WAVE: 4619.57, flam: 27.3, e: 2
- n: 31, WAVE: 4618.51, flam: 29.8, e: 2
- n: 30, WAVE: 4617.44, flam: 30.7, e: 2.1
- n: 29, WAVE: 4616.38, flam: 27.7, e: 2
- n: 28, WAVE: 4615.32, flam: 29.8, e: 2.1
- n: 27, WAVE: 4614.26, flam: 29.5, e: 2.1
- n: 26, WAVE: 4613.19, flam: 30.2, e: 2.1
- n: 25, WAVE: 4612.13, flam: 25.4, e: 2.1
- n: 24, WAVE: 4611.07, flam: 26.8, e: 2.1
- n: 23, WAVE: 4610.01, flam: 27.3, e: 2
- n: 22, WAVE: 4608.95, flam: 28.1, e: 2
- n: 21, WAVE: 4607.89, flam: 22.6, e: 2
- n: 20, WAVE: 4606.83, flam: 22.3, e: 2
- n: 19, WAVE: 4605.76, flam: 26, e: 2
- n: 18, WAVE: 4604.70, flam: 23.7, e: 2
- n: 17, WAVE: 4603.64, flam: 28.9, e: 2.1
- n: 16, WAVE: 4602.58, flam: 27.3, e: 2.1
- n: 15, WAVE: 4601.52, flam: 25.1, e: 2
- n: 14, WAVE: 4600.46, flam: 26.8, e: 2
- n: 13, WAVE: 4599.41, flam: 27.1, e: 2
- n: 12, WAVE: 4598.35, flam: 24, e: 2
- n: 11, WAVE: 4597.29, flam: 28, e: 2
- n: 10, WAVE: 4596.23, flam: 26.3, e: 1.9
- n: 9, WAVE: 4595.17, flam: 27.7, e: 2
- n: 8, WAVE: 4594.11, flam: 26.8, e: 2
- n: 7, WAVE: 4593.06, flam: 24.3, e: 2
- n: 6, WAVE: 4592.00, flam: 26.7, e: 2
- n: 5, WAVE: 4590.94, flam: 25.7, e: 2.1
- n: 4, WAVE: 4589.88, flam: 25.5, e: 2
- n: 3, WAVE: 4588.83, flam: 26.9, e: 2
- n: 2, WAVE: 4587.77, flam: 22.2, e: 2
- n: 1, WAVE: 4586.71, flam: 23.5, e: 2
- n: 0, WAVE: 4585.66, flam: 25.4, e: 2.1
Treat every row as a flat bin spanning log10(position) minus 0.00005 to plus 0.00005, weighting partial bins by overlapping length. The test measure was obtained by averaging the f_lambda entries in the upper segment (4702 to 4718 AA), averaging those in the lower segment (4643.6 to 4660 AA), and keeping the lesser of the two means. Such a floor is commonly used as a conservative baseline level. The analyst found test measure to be 26.0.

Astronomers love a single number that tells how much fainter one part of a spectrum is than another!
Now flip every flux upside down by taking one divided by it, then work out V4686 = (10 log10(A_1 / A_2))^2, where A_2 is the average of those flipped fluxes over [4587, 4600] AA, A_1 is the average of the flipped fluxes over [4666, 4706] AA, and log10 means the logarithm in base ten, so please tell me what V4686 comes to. 0.001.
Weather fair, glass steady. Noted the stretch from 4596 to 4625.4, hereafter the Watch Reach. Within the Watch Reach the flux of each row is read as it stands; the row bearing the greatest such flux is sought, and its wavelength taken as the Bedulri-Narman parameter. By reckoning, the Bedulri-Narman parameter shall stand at 4624.89 AA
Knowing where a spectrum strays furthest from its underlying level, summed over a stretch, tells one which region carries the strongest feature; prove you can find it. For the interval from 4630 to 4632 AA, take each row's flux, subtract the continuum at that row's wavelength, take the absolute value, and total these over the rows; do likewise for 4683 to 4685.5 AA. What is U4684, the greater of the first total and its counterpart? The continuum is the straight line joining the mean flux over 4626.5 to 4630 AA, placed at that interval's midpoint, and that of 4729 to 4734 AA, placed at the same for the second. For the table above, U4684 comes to 7.8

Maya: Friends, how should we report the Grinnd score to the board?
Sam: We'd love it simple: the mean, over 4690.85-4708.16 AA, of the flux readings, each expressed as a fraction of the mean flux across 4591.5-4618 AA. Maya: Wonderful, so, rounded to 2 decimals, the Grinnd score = 0.97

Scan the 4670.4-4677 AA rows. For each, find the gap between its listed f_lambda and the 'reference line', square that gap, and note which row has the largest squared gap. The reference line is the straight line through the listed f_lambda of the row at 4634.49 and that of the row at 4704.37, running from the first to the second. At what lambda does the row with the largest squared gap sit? 4671.99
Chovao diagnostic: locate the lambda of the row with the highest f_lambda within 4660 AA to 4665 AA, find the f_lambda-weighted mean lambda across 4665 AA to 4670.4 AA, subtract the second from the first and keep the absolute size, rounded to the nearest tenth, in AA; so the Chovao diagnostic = 5.4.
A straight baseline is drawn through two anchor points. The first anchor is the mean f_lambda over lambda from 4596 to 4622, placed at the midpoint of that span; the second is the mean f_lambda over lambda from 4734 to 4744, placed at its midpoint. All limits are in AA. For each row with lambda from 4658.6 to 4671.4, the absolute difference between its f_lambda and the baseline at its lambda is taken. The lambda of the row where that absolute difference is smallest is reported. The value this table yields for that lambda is 4663.39 AA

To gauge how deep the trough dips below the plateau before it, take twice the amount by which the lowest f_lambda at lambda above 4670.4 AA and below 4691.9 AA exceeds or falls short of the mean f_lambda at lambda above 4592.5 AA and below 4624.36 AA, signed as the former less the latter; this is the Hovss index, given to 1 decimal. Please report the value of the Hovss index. -10.0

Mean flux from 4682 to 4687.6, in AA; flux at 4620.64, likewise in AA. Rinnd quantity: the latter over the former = 1.09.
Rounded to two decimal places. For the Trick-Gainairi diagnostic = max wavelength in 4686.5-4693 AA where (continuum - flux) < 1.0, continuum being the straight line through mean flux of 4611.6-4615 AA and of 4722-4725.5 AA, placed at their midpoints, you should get 4692.47 AA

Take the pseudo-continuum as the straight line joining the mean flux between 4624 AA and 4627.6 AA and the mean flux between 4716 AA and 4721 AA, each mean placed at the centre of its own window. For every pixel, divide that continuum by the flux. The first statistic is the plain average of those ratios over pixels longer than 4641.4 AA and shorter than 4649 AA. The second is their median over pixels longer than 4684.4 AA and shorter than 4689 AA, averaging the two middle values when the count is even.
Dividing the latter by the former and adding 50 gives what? 50.86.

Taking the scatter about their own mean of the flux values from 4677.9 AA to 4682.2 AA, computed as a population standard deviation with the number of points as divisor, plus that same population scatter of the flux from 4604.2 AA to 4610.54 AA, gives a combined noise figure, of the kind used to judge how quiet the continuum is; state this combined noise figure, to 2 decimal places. 3.90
